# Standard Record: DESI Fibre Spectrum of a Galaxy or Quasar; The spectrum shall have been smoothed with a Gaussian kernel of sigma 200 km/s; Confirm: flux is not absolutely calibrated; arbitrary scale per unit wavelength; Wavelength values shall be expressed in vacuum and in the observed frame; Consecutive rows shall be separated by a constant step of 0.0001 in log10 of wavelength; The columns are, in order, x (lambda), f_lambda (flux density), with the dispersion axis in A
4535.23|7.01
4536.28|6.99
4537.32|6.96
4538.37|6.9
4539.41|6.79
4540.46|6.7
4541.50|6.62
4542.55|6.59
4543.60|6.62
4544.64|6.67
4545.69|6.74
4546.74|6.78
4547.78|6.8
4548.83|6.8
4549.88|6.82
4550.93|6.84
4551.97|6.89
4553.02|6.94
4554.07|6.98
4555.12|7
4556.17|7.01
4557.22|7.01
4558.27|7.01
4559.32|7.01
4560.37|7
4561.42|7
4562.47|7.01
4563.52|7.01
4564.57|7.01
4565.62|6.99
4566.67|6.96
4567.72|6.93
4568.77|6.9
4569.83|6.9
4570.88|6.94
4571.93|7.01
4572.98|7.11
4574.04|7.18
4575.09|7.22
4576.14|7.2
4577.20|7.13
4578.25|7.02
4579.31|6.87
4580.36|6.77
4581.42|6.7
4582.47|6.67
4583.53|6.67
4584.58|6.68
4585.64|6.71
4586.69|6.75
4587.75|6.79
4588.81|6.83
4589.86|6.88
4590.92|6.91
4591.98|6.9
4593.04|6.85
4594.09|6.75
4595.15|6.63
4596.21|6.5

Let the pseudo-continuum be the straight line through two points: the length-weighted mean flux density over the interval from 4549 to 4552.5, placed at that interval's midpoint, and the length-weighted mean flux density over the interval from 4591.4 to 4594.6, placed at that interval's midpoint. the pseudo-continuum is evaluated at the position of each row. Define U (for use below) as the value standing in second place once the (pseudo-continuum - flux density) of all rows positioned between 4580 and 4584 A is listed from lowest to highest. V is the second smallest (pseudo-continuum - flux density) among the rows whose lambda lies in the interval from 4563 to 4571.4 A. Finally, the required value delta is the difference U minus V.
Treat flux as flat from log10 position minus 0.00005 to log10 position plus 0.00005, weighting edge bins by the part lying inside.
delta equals 0.31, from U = 0.14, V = -0.16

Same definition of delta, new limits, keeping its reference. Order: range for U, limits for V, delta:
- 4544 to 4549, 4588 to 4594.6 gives 0.11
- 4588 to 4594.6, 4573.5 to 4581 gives 0.30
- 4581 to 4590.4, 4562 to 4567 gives 0.18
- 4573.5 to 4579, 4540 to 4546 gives -0.51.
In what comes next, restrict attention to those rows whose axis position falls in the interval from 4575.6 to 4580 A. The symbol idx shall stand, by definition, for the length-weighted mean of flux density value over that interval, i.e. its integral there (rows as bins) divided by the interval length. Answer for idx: 7.05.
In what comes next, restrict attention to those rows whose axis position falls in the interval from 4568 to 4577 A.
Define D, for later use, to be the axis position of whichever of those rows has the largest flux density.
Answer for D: 4575.09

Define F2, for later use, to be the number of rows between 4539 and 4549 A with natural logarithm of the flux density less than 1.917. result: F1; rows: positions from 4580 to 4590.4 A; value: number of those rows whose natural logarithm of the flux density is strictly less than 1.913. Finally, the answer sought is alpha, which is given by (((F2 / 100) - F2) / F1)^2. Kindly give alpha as 2.00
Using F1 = 7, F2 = 10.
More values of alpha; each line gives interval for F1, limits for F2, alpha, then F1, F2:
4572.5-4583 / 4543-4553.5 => 3.92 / 3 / 6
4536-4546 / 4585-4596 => 0.68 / 6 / 5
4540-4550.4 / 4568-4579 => 0.00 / 6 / 0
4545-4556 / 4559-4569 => 0.00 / 1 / 0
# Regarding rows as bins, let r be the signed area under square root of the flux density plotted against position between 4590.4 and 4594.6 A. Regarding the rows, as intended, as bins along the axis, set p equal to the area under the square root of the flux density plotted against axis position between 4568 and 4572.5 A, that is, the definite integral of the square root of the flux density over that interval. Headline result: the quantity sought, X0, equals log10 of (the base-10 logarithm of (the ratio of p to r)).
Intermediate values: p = 11.9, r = 11.0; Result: -1.49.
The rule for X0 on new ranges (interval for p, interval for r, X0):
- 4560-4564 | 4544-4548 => -2.11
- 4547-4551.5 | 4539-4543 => -1.25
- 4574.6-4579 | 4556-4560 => -1.35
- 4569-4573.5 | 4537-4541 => -1.25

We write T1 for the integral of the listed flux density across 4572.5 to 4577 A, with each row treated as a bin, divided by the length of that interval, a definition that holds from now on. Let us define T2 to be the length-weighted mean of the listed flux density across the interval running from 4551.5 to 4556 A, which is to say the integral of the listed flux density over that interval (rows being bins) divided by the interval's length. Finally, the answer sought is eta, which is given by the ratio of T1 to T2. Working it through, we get 1.03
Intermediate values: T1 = 7.16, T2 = 6.95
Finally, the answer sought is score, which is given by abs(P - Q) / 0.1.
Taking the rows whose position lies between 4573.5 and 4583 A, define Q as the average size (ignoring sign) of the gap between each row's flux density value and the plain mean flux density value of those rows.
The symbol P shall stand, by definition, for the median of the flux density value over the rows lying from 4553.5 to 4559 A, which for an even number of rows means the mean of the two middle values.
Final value 68.1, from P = 7.01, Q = 0.20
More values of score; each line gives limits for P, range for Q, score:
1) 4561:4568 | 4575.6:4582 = 68.3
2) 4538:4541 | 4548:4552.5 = 67.6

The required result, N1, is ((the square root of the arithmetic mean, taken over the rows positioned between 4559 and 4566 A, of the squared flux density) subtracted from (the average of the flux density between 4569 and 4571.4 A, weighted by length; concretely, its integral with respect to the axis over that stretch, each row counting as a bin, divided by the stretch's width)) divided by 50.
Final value -0.002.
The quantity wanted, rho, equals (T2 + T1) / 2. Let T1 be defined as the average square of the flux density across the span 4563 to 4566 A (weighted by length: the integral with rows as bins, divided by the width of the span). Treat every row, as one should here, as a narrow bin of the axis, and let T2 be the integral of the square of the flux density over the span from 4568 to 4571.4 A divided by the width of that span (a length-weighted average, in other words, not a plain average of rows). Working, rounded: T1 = 49.1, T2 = 48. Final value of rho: 48.4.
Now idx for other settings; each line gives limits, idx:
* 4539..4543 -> 6.67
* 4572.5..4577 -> 7.16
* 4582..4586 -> 6.68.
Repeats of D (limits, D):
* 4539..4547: 4539.41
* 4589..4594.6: 4590.92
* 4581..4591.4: 4590.92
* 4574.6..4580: 4575.09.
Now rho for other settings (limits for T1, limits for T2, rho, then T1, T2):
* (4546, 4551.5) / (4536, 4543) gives 46.2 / 46.4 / 46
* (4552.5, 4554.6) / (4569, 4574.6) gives 48.8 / 48.4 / 49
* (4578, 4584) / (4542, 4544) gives 44.6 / 45.8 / 43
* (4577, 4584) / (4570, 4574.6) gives 48.1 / 46.5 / 50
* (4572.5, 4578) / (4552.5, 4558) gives 50.0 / 51.3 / 49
